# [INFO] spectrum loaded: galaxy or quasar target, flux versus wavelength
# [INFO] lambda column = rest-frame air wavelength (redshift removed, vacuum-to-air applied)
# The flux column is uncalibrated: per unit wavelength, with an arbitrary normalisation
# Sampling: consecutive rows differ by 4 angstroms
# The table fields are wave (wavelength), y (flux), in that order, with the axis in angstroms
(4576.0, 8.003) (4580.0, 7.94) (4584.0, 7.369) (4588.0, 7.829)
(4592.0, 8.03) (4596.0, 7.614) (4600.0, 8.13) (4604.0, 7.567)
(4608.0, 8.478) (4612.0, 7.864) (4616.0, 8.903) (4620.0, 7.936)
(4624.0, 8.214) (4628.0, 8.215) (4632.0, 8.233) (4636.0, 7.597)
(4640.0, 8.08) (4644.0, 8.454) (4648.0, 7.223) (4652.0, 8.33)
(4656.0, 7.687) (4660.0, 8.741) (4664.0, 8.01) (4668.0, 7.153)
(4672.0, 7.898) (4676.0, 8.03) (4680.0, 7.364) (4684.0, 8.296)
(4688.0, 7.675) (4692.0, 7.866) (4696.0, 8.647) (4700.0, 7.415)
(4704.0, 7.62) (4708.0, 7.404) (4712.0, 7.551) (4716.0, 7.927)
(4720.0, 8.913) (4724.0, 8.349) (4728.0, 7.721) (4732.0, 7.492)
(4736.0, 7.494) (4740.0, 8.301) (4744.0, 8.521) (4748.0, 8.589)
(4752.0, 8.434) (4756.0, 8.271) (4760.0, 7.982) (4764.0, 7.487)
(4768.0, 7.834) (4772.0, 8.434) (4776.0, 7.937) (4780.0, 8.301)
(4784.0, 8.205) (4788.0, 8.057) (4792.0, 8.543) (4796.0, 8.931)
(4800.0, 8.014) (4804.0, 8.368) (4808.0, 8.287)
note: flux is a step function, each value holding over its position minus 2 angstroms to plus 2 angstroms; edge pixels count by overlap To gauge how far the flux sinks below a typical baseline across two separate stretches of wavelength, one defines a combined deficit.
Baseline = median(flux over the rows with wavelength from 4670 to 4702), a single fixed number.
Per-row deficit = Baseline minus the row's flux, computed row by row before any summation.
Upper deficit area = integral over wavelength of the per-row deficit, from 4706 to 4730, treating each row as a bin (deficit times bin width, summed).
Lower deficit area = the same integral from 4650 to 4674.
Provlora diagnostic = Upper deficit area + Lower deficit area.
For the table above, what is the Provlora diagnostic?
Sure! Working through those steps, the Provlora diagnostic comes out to -4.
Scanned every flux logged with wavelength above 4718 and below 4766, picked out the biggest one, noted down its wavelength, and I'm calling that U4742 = 4720.0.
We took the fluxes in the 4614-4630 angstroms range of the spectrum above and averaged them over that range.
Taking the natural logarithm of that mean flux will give 2.12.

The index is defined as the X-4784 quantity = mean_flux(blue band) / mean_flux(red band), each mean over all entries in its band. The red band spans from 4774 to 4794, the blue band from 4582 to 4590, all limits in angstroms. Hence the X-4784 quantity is 0.93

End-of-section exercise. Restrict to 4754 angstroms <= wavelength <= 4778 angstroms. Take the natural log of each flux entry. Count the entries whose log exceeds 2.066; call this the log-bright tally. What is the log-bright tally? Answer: 4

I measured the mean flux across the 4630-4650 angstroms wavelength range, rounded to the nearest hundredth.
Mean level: 7.92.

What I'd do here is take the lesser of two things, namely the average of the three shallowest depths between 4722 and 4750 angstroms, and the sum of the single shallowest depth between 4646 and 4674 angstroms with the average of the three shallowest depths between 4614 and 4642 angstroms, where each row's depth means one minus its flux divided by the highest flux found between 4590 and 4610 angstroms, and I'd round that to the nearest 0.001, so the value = -0.028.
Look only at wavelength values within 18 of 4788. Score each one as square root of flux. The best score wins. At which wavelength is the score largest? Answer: 4796.0 angstroms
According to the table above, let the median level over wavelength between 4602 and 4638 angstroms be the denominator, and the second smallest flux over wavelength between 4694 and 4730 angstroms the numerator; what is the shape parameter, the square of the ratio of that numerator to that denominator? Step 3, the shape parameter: 0.81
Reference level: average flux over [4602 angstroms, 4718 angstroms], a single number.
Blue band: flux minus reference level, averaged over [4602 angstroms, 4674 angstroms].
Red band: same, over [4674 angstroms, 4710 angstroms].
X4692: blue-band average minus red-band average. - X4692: 0.22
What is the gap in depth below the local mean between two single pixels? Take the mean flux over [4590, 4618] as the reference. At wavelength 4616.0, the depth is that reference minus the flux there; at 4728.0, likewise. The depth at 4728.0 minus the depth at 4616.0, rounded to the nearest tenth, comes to 1.2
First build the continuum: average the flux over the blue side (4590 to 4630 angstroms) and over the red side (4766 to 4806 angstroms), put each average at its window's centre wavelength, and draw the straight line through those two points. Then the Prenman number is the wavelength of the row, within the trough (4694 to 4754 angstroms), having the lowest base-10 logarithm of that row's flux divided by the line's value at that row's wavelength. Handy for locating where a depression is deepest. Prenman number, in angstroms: 4708.0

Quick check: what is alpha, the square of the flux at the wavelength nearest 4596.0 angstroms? 58.0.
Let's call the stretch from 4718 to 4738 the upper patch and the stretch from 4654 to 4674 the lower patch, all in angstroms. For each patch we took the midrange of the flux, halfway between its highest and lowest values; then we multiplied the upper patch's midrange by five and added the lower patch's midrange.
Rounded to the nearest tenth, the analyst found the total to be 49.0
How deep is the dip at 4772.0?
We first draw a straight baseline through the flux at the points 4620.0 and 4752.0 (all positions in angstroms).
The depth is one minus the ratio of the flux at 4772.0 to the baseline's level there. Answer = 0.01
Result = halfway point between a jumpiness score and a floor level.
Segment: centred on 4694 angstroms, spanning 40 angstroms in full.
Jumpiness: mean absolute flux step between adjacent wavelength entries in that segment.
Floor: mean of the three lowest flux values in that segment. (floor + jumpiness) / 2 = 3.97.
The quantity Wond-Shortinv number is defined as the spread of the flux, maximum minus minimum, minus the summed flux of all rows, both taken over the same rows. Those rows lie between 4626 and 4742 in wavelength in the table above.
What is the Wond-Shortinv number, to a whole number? -228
